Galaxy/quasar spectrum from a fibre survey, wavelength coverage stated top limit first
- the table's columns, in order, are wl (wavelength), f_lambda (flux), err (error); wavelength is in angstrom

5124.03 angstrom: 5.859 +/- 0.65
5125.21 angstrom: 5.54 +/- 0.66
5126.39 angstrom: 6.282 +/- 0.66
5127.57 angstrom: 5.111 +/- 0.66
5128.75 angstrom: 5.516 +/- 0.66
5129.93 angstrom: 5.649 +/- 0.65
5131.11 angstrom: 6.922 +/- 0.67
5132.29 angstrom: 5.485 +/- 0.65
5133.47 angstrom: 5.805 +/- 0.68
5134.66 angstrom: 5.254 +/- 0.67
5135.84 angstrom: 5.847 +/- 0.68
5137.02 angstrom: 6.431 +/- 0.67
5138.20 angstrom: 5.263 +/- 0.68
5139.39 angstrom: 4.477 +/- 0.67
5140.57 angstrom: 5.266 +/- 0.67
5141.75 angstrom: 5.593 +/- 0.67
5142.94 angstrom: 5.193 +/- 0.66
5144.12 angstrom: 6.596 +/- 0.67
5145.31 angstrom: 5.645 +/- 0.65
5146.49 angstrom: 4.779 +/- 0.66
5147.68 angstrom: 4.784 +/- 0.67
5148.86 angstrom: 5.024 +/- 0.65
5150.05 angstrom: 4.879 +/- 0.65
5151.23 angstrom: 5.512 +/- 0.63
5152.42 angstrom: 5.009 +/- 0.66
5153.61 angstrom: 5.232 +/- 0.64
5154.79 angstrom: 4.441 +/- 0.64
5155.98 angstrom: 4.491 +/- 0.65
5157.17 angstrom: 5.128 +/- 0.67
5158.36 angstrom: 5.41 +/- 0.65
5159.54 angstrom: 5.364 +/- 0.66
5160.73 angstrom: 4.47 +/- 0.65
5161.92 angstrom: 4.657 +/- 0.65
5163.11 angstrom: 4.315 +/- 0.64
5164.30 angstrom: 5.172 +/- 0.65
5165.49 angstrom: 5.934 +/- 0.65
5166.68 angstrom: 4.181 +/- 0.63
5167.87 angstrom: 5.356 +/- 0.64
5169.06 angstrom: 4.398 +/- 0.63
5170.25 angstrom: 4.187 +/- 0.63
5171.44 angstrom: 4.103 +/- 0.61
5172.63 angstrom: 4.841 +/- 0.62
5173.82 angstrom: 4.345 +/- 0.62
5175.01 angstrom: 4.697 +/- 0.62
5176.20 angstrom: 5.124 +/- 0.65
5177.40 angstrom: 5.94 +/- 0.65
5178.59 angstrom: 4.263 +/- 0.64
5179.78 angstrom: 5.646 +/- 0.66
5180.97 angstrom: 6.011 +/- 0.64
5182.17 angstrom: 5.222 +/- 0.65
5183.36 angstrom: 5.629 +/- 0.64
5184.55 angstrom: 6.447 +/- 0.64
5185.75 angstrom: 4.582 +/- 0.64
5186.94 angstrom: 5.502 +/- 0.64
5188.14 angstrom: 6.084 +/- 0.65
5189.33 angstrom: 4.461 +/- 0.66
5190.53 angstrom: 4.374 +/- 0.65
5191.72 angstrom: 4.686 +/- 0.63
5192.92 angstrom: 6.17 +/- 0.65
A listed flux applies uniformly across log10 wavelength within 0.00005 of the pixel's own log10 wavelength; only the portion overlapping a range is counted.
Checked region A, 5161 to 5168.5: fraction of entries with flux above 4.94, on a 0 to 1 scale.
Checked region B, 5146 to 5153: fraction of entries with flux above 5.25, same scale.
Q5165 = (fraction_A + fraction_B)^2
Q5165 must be 0.4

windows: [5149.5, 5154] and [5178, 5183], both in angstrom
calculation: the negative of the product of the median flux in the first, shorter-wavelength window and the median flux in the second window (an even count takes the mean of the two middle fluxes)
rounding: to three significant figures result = -27.8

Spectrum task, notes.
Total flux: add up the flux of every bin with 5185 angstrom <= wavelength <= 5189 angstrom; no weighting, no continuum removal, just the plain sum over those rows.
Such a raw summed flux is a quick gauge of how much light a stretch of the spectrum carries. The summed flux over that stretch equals 16.2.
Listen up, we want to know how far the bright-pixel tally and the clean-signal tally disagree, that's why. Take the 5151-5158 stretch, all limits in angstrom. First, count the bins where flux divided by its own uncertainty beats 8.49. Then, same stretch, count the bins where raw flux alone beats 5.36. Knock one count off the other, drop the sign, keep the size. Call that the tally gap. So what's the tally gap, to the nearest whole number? 0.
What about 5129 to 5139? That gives 1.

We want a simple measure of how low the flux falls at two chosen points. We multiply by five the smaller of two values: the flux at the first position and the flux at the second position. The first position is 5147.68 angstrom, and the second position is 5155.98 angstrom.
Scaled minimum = 22.5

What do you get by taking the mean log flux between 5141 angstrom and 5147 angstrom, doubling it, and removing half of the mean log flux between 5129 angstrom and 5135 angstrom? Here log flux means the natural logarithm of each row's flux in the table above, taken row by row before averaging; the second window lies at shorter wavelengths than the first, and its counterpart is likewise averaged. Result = 2.54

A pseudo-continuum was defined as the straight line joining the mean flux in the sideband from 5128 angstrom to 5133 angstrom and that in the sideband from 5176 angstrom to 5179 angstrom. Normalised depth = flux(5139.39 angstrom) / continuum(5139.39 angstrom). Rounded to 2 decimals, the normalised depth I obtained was 0.78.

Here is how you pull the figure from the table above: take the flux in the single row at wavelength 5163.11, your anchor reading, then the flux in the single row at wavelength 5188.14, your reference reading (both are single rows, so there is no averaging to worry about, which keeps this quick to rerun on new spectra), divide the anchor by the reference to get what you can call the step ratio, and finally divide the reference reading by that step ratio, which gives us 8.58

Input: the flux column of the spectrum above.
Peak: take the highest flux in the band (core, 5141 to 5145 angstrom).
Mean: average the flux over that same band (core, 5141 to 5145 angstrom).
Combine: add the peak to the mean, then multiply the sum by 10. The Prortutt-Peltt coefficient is 124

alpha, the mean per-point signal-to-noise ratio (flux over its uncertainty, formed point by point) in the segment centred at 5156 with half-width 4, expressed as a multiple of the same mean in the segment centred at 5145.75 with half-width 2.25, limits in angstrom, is 0.93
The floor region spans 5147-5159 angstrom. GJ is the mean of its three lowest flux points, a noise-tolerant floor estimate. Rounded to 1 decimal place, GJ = 4.6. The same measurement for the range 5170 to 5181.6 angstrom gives 4.2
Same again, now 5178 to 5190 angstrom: 4.4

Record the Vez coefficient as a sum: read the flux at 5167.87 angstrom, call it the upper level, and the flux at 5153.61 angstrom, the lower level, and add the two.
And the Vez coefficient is 10.6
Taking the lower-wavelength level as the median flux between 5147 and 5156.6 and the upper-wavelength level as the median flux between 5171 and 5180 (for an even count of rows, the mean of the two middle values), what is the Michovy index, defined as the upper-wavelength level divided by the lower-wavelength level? 0.96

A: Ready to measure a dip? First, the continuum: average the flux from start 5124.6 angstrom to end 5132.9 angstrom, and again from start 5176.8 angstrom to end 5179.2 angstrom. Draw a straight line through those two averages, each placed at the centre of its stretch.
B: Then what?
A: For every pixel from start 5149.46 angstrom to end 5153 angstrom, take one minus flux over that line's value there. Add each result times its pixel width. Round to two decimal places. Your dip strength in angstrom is 0.22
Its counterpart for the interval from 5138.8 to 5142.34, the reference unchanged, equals 0.32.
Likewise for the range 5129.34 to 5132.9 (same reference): -0.16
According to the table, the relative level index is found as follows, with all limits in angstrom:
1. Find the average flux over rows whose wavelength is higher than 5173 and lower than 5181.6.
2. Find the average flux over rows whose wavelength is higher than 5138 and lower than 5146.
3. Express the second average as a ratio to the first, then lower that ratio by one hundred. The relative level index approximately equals -98.9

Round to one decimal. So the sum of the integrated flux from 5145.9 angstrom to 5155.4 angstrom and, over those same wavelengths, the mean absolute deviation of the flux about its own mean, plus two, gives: 49.3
